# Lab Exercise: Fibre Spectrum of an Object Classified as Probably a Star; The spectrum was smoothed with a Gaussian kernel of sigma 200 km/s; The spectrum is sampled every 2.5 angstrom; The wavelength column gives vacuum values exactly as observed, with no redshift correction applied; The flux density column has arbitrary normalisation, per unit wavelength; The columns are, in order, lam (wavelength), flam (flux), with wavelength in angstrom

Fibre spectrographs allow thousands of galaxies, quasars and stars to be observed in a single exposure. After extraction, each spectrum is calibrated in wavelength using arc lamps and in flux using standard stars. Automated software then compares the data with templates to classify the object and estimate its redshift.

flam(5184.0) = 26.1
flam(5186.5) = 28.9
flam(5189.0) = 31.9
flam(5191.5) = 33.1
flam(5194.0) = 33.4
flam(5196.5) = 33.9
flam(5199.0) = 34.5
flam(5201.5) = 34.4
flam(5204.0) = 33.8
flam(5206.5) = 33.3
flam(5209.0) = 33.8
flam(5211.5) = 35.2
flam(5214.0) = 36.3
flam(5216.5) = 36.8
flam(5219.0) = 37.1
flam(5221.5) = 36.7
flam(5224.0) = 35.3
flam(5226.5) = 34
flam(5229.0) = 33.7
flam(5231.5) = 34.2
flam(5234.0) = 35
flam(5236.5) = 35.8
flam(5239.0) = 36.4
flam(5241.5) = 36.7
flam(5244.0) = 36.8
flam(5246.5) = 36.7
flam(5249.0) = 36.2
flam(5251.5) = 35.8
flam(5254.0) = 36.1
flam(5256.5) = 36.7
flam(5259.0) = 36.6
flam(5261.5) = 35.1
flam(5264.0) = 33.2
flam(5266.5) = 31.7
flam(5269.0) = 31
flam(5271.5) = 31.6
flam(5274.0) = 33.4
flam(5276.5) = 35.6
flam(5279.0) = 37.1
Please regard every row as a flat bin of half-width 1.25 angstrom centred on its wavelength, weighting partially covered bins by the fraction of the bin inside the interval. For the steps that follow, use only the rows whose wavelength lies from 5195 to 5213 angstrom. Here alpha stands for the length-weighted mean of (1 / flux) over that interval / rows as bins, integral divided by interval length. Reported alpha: 0.0293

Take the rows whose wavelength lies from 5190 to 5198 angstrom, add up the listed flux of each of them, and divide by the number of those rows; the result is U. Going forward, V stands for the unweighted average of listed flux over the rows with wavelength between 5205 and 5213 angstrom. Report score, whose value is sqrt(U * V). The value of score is 33.8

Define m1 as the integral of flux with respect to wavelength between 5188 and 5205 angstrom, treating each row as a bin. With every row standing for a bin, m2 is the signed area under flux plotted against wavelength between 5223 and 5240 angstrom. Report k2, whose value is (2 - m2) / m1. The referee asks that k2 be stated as -1.035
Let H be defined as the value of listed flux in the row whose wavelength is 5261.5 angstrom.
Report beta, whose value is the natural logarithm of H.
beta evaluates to 3.56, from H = 35.1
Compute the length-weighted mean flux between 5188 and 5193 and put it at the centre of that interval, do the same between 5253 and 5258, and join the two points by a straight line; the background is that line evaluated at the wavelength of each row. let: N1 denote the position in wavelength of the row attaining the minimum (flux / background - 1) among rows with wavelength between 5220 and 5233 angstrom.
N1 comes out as 5229.0 angstrom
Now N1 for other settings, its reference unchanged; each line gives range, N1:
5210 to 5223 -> 5211.5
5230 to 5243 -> 5231.5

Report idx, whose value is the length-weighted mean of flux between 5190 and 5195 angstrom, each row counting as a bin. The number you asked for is 33.2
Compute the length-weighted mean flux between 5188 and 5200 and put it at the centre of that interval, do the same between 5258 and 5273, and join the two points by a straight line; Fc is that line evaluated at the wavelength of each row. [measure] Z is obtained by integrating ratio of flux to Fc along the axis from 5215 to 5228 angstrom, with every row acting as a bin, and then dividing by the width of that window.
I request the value 1.08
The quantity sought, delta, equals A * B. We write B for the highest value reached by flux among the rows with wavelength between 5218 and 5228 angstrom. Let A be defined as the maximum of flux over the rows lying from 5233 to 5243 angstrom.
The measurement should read 1362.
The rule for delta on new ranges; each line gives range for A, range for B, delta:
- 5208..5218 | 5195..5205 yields 1270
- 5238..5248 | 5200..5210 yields 1266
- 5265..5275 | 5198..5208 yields 1152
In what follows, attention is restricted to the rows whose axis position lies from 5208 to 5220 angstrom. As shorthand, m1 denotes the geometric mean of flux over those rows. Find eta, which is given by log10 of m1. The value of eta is 1.55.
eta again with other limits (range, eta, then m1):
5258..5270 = 1.52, 33.5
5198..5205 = 1.53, 34.2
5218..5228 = 1.55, 35.8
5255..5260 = 1.56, 36.6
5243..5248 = 1.57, 36.7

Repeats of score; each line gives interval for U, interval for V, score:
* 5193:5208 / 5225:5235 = 34.1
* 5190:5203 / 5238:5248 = 35.2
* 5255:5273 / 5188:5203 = 33.6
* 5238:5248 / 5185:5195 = 34.2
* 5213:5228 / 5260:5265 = 35.1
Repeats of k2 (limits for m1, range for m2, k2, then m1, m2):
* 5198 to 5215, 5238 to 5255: -1.053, 586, 619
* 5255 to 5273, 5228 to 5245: -0.991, 607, 604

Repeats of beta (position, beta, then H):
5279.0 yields 3.61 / 37.1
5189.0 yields 3.46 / 31.9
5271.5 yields 3.45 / 31.6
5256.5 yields 3.60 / 36.7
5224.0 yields 3.56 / 35.3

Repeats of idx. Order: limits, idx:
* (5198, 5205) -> 34.2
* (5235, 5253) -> 36.3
